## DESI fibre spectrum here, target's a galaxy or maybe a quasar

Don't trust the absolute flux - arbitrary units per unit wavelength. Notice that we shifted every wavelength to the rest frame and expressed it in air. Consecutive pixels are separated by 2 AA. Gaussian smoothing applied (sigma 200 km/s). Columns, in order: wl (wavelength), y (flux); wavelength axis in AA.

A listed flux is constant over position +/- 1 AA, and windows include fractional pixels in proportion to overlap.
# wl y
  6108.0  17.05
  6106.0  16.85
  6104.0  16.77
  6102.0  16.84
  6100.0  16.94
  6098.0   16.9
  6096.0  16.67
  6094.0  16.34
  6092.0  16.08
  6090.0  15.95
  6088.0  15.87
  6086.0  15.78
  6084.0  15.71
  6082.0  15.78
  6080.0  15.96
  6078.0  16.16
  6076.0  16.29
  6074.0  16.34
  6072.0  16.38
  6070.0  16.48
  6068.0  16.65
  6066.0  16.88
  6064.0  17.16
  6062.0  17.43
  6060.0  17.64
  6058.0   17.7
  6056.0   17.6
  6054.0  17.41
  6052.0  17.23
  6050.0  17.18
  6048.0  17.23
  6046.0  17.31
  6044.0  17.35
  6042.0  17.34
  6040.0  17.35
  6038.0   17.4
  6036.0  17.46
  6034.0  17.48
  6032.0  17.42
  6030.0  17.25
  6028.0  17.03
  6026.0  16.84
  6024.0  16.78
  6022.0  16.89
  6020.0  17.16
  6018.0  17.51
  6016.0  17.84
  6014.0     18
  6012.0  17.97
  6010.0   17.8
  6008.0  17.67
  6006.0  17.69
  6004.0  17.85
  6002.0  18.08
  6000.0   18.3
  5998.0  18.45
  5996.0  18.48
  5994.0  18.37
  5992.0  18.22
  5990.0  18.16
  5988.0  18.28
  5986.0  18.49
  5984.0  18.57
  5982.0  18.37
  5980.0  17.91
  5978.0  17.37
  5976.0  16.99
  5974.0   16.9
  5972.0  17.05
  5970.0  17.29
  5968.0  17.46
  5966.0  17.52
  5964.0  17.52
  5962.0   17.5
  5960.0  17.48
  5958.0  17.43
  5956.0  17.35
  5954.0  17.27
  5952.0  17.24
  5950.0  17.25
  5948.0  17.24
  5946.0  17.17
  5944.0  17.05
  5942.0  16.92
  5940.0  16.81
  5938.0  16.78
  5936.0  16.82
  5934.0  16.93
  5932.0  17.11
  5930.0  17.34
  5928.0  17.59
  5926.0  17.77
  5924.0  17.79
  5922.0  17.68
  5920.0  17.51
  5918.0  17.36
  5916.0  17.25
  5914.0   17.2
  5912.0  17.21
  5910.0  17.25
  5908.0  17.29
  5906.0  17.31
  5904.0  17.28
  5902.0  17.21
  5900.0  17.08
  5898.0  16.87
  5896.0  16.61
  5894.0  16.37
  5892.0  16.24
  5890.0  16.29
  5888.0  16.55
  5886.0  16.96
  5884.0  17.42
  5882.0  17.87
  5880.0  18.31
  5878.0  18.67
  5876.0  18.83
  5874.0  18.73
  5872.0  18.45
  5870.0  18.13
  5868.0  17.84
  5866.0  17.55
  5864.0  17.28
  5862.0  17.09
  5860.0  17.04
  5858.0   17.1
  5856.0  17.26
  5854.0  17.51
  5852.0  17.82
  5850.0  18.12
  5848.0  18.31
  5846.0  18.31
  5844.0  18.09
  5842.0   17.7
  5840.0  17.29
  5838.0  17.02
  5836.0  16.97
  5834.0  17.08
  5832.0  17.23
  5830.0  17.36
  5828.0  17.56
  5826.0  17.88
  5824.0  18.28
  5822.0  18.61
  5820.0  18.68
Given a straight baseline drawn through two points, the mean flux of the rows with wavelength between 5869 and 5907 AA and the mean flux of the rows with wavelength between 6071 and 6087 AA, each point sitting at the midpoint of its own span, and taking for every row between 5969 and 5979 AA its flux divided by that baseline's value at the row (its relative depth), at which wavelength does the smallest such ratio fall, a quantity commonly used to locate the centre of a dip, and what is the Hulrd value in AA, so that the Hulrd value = 5974.0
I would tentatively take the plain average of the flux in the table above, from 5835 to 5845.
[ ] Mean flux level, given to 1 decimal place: 17.4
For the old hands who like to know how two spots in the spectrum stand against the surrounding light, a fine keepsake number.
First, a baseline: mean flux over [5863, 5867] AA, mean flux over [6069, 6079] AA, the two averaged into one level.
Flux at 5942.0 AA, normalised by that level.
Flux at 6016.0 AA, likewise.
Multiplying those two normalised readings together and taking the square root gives 1.030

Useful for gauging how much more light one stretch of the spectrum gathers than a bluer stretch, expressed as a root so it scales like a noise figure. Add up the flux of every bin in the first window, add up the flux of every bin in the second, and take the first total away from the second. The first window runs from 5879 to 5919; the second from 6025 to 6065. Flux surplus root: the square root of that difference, 2.2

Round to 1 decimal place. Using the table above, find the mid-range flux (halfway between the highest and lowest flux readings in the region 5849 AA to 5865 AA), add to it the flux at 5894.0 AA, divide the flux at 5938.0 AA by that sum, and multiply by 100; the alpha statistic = 49.4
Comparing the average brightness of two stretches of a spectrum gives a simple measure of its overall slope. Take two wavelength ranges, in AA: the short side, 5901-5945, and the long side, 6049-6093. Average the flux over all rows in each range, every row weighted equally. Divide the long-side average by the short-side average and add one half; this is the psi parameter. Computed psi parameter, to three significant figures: 1.46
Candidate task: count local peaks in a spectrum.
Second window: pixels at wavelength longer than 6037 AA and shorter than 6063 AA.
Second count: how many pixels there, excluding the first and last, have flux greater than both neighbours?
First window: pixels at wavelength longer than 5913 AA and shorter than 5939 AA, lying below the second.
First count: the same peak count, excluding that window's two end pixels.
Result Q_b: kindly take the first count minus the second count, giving -1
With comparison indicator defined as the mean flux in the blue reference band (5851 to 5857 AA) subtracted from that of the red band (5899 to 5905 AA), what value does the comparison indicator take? -0.34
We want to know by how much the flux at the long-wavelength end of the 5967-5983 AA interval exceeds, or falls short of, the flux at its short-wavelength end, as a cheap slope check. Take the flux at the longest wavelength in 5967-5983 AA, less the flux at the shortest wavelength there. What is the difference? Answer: 0.91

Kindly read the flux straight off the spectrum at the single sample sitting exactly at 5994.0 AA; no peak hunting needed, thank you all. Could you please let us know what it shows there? 18.37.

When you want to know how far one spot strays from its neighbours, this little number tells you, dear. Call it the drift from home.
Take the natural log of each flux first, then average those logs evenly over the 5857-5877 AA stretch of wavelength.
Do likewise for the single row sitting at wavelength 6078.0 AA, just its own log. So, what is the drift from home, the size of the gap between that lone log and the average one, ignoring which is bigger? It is 0.10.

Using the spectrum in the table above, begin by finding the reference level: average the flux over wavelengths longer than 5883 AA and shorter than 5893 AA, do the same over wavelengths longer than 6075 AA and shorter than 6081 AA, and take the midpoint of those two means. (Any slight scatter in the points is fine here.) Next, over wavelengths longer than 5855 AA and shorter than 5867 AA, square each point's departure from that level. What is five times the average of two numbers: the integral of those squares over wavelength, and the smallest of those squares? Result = 21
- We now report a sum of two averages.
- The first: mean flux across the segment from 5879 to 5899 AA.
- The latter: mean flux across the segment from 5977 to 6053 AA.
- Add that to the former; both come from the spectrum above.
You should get 34.6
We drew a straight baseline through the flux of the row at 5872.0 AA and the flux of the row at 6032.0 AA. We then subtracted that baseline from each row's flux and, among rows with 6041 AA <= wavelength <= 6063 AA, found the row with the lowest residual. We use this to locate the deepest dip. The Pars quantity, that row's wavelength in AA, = 6050.0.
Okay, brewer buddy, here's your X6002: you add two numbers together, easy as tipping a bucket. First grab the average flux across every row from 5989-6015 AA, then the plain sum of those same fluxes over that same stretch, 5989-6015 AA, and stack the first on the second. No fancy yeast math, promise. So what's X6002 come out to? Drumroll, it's 253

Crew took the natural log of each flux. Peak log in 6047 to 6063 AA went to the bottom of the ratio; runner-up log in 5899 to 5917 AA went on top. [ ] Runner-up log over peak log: 0.99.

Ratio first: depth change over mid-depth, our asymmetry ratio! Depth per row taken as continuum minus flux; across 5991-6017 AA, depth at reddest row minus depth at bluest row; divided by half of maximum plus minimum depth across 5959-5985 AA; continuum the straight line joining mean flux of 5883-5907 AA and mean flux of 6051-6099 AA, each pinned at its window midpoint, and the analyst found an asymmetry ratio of -0.3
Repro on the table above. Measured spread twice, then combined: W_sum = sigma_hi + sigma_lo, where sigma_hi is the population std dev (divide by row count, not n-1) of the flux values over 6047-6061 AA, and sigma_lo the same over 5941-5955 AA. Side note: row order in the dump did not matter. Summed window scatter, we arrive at 0.3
